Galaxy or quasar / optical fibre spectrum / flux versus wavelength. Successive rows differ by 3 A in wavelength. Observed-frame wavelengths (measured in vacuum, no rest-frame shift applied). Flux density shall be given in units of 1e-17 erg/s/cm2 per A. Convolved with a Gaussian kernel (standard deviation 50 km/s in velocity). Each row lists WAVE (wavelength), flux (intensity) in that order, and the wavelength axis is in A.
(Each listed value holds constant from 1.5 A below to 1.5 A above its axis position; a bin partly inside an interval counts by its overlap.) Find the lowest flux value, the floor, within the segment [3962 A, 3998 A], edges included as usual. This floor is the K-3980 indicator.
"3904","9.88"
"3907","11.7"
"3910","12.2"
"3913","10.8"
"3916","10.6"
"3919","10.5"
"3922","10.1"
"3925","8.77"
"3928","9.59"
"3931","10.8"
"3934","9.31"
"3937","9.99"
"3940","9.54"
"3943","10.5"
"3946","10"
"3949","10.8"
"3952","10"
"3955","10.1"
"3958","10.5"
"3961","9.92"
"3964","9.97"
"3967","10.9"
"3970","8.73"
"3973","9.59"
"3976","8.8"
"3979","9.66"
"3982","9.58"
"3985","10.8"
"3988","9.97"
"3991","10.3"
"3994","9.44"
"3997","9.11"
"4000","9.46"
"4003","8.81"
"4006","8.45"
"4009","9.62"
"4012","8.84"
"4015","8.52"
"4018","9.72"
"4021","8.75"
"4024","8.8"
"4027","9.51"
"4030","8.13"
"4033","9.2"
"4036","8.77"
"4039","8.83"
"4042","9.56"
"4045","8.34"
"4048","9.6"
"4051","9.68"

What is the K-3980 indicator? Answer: 8.73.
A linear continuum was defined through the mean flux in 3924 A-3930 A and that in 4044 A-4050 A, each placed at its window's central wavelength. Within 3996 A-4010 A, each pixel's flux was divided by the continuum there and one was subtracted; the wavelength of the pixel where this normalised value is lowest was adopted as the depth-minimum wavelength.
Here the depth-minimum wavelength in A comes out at 4006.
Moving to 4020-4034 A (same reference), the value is 4030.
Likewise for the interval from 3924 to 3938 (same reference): 3925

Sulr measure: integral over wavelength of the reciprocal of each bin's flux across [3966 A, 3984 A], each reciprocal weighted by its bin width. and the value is 1.90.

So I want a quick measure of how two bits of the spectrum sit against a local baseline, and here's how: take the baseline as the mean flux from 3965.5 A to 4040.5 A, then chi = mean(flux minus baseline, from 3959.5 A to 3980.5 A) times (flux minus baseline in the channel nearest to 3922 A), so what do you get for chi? 0.29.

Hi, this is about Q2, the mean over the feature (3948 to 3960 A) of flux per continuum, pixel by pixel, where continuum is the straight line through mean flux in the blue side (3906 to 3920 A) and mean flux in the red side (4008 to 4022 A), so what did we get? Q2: 1.00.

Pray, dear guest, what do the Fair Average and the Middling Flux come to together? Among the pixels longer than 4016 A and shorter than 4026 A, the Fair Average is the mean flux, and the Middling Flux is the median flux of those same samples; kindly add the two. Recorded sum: 17.9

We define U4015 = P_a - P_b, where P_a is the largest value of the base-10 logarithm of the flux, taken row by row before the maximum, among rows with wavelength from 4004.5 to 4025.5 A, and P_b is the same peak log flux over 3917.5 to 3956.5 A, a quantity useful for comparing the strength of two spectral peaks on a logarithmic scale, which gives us -0.046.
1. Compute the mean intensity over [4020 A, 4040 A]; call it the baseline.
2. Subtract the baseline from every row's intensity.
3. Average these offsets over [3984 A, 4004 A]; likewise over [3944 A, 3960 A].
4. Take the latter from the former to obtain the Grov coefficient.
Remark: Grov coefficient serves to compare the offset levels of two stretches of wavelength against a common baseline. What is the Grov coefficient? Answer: -0.58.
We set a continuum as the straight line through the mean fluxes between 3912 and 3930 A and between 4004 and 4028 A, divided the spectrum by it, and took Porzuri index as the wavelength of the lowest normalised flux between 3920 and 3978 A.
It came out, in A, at 3925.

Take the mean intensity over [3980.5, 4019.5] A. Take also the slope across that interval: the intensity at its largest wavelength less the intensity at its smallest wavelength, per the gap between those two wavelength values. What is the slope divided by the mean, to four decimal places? 0.0004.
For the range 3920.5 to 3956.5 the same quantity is 0.0000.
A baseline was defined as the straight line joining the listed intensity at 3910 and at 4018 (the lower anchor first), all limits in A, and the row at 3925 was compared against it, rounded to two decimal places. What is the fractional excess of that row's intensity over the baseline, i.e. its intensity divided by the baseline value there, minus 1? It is -0.26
